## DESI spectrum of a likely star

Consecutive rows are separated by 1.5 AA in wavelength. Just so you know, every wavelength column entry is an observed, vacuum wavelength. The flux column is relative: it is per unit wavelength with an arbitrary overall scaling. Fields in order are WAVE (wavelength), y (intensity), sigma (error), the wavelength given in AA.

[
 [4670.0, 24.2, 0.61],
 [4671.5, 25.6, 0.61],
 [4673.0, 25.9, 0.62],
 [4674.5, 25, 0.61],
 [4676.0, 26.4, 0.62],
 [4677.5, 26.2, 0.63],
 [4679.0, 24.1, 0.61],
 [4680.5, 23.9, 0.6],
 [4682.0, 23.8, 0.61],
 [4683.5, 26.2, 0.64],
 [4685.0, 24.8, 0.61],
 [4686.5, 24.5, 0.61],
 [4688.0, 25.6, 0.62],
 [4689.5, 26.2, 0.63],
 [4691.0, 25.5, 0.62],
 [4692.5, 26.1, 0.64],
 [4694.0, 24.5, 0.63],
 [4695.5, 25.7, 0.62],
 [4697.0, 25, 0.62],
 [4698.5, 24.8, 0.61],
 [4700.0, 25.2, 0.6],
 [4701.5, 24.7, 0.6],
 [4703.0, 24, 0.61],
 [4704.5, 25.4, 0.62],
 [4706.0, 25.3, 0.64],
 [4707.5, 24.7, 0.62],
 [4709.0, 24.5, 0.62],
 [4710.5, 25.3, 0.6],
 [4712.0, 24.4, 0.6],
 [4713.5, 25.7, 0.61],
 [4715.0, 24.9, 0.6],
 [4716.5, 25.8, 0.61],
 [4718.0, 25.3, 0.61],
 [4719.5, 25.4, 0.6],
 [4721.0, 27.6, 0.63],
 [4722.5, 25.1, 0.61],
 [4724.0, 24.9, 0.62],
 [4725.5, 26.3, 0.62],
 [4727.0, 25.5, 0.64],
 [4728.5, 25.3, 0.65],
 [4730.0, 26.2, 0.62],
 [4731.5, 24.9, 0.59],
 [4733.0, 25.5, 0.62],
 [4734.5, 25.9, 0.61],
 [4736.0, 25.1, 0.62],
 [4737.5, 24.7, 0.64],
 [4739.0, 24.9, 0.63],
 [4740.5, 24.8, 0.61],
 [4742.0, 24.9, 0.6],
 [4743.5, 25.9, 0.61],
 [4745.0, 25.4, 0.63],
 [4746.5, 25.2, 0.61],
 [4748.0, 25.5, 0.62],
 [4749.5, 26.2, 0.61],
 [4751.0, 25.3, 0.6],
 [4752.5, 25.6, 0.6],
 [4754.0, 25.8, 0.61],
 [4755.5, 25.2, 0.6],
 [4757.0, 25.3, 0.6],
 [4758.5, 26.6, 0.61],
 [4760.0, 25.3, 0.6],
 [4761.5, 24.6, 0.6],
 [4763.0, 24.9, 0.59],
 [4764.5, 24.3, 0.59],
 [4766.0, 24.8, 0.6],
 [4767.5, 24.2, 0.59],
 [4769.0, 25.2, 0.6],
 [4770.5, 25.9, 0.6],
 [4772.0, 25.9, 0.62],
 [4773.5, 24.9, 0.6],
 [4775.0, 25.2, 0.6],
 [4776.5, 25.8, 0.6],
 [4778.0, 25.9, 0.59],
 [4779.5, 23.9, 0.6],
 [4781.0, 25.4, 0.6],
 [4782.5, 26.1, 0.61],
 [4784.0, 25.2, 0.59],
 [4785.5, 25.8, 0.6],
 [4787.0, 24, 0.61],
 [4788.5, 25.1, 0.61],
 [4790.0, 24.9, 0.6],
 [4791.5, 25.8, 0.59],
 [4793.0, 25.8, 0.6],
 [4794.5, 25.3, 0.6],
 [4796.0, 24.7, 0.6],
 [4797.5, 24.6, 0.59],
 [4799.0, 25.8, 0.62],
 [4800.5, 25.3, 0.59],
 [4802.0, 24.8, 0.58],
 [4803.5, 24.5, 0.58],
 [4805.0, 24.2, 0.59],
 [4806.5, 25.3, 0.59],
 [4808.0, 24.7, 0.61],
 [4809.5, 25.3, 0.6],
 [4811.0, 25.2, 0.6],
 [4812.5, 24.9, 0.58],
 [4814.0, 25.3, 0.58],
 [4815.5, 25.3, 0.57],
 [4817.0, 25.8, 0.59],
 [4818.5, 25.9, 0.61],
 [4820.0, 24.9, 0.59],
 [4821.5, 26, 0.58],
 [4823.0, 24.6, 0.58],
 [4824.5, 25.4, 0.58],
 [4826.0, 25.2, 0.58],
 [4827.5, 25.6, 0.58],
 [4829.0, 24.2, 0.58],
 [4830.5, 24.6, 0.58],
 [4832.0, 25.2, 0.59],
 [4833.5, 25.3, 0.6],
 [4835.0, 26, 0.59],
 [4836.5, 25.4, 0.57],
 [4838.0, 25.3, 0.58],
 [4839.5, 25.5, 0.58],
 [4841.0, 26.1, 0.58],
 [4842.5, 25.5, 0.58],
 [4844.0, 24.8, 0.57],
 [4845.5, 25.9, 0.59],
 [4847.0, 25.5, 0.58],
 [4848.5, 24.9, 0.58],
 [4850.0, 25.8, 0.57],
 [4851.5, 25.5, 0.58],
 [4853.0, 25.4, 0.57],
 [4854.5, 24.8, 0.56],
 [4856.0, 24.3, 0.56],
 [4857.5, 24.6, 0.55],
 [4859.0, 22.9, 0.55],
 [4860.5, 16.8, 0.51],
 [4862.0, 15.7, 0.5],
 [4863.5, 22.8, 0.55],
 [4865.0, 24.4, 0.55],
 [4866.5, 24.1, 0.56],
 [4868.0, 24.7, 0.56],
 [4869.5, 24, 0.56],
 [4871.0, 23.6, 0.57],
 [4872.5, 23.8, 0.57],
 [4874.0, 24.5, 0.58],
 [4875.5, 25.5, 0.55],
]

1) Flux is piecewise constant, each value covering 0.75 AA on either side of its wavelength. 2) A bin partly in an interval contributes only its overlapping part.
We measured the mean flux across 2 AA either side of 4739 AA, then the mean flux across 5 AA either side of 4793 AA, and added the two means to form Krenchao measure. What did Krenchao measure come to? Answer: 50.0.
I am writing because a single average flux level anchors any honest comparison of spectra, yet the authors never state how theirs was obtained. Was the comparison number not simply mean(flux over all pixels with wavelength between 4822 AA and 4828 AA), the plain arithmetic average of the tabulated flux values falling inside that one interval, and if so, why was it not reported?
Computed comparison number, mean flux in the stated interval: 25.2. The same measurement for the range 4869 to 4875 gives 24.0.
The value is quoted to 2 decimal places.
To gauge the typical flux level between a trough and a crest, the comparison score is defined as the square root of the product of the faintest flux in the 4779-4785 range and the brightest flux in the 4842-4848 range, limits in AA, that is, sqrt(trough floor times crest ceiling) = 24.88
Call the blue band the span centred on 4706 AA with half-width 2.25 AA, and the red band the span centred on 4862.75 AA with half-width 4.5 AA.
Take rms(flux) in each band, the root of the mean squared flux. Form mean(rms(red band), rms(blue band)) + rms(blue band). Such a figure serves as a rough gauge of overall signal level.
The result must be 48.4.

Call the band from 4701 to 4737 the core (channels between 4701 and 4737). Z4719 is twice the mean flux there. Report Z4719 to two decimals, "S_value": 50.64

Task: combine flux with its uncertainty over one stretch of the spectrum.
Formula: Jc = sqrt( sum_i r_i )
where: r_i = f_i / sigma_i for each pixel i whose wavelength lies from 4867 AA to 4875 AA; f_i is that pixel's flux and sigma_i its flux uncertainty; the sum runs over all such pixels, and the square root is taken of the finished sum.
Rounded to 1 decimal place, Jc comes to 14.6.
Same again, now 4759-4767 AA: 14.4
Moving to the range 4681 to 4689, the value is 14.2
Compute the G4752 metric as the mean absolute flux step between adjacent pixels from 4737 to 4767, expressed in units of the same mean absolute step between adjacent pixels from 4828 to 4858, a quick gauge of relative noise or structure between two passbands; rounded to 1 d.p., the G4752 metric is 1.1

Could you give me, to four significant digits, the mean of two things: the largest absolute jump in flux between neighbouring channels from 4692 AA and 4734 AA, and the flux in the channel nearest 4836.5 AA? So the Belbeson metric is 13.95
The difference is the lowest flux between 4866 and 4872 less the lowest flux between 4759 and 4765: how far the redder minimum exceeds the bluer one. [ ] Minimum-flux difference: -0.70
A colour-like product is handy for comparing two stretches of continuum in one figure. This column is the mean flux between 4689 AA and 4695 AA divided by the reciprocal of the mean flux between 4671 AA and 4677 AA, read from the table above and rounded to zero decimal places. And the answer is 658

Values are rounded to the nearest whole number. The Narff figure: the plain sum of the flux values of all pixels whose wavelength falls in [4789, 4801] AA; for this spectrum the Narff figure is 202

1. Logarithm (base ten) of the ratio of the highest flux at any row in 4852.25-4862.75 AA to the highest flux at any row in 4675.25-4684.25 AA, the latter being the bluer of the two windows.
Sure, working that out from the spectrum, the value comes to -0.017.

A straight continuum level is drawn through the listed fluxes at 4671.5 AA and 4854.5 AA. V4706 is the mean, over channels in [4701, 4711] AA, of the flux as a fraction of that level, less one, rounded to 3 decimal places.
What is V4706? -0.024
